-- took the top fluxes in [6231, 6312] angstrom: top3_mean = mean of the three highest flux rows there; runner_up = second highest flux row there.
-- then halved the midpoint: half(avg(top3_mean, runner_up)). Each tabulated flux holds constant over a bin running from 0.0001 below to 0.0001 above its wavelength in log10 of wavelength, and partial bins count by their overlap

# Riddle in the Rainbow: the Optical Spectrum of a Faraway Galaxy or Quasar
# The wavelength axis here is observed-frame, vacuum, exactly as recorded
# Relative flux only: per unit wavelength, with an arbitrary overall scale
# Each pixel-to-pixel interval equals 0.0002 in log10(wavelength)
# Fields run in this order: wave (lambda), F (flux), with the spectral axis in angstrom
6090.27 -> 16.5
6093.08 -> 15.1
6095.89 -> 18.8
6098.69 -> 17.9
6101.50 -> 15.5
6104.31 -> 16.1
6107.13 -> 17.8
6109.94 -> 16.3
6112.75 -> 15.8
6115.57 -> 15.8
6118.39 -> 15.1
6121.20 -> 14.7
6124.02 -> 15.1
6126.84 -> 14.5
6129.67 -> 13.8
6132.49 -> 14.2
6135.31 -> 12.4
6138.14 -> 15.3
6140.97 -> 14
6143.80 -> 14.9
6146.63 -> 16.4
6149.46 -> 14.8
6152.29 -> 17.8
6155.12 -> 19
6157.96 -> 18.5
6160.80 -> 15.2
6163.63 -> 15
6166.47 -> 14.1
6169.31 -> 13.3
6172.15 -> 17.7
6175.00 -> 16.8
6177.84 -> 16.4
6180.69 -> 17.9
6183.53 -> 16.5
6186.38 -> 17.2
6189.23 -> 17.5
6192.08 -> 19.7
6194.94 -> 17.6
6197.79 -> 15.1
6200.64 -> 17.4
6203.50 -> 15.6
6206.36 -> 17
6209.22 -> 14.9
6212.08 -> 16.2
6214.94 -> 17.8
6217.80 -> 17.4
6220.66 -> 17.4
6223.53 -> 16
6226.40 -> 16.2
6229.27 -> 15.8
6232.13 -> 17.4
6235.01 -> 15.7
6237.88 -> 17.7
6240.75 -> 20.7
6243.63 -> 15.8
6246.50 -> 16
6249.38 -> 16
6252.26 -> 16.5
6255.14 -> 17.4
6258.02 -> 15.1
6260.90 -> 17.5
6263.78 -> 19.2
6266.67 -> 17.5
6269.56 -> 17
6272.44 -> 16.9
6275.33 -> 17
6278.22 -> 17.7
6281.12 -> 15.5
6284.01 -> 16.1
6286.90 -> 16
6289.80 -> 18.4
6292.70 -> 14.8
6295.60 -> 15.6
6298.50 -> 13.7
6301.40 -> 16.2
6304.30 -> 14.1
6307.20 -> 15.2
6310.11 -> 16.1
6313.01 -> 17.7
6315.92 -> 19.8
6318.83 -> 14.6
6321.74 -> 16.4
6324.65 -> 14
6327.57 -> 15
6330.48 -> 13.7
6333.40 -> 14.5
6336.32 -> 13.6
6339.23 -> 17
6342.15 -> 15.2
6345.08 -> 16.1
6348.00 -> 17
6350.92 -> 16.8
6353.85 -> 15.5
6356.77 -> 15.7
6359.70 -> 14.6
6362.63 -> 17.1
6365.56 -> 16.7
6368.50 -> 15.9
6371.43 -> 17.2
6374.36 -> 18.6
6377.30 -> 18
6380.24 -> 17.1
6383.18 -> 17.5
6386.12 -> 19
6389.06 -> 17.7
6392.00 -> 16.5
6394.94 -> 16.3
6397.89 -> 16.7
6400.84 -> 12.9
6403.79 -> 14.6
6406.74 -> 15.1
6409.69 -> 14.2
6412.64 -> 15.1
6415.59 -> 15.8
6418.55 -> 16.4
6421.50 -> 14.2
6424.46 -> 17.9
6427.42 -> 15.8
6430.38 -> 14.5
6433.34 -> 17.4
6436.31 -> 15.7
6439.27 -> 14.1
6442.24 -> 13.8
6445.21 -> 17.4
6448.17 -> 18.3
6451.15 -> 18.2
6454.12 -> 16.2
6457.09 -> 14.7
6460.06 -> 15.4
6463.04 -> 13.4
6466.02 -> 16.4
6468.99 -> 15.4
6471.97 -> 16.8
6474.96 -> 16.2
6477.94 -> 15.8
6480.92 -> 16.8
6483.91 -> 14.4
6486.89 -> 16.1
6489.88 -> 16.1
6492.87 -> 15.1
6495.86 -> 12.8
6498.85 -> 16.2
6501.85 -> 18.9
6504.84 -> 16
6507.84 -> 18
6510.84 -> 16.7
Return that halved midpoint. 9.66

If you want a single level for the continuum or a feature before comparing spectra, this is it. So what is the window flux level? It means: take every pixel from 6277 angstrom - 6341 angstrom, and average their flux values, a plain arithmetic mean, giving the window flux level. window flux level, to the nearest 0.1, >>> 15.7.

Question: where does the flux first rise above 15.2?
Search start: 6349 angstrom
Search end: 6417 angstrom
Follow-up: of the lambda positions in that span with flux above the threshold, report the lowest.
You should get 6350.92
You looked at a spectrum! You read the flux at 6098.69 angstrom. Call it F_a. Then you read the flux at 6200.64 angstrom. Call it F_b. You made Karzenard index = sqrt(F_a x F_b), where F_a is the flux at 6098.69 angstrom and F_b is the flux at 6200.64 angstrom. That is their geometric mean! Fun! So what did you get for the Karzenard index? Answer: 17.6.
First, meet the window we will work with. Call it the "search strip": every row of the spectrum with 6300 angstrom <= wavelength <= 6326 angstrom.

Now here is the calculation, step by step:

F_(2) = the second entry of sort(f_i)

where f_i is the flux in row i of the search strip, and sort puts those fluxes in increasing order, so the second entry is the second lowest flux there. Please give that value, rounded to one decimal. 14.1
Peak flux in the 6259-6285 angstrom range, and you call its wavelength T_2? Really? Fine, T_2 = 6263.78 angstrom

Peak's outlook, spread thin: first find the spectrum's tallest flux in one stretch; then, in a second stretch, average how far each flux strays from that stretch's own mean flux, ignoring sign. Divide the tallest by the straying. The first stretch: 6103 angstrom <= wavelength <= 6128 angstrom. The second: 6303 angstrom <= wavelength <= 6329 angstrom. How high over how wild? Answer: 12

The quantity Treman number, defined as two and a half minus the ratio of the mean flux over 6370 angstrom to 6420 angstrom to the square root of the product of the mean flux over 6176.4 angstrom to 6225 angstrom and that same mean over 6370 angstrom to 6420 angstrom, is 1.52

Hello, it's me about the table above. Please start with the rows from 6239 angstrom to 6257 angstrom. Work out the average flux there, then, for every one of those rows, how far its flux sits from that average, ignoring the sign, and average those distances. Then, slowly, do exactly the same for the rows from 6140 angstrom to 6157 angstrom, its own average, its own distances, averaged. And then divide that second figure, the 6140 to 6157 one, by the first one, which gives 1.2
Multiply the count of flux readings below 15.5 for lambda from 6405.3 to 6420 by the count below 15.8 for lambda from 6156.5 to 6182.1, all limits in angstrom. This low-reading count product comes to 12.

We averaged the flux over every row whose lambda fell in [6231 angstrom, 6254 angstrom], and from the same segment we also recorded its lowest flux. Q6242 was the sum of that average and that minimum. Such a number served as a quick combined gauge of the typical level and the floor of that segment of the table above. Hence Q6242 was 32.7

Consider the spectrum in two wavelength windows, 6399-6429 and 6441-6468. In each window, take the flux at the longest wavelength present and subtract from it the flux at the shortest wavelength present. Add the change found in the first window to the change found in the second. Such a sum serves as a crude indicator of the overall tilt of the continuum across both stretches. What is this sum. 5.5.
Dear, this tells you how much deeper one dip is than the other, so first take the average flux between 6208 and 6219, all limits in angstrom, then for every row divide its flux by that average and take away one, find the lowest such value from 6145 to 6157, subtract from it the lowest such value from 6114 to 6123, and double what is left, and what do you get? 0.01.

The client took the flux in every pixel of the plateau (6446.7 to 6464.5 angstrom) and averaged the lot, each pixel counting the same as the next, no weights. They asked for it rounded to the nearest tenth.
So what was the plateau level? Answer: 16.0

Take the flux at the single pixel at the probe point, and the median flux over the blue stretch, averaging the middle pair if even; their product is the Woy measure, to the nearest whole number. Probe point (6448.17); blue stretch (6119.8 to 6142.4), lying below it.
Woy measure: 263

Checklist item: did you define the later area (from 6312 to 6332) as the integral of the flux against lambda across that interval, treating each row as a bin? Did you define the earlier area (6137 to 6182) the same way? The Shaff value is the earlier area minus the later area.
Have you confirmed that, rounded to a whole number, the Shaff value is 406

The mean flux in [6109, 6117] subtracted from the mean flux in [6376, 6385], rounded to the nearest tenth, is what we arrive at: 1.6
